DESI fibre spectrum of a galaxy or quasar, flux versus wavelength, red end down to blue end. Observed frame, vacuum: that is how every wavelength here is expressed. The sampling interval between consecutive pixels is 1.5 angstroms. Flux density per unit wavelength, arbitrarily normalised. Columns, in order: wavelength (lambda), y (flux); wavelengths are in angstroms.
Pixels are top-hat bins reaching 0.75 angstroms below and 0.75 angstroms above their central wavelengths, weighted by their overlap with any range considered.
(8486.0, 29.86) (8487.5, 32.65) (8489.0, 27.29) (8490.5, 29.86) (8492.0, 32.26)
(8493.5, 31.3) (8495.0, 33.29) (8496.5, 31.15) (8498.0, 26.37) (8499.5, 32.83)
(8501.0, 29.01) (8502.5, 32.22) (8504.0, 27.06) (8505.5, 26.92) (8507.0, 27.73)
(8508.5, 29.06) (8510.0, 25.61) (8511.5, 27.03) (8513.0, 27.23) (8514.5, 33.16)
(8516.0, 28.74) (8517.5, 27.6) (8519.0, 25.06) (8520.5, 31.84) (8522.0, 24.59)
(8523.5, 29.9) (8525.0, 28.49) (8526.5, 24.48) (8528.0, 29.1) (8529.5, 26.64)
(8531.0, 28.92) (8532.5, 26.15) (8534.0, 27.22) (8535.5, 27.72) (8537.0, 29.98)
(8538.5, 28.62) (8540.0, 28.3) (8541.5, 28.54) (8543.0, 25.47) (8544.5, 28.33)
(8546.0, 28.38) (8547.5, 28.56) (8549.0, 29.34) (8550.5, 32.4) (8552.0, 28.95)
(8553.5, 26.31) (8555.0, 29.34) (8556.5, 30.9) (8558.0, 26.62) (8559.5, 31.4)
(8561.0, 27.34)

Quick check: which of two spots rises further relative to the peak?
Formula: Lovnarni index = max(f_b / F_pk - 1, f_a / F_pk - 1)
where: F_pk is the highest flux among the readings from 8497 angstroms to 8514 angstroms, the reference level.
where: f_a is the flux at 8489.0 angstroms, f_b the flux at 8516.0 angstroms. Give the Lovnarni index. -0.12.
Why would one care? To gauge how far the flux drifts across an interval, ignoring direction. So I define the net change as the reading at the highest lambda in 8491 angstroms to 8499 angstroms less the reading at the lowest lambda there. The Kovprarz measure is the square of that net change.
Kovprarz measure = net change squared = 35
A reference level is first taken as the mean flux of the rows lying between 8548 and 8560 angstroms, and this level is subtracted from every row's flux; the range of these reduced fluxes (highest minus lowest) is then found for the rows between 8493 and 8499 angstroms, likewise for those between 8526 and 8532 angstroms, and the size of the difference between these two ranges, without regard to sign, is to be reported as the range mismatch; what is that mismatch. 2.3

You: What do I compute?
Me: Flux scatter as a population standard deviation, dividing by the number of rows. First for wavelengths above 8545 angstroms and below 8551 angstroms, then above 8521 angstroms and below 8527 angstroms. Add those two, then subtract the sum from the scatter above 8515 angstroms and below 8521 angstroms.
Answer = -1.6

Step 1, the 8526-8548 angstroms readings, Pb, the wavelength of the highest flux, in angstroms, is 8537.0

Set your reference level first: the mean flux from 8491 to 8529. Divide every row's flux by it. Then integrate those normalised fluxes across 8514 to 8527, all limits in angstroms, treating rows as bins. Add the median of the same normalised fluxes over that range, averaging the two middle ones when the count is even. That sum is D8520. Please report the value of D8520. 14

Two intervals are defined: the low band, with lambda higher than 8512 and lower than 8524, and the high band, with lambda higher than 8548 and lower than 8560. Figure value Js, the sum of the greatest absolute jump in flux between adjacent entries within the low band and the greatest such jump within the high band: 12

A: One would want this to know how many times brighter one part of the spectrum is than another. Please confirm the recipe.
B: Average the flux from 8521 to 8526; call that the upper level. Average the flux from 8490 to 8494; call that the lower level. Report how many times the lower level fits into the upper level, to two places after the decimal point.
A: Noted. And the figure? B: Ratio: 0.89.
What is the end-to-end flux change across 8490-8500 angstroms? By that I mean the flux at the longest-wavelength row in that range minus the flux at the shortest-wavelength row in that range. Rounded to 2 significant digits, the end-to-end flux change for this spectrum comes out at 3.0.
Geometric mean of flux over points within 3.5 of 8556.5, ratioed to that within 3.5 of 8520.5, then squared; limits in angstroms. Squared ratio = 1.09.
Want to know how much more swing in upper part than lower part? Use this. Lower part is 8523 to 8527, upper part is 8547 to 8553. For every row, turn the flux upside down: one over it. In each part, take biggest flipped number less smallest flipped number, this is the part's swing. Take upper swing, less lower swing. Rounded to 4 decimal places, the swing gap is -0.0033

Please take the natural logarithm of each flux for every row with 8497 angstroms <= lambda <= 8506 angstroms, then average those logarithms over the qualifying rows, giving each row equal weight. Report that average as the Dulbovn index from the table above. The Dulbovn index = 3.37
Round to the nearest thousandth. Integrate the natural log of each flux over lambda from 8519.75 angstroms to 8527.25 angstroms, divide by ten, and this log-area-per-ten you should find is 2.491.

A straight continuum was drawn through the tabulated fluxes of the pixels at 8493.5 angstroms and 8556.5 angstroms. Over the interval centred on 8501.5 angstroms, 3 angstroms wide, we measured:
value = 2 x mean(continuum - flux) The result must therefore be 1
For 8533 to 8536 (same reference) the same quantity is 7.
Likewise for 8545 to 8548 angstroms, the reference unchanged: 5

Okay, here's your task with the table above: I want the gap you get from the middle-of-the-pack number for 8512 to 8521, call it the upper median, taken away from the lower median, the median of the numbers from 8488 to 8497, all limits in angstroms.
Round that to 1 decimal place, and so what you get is 3.1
